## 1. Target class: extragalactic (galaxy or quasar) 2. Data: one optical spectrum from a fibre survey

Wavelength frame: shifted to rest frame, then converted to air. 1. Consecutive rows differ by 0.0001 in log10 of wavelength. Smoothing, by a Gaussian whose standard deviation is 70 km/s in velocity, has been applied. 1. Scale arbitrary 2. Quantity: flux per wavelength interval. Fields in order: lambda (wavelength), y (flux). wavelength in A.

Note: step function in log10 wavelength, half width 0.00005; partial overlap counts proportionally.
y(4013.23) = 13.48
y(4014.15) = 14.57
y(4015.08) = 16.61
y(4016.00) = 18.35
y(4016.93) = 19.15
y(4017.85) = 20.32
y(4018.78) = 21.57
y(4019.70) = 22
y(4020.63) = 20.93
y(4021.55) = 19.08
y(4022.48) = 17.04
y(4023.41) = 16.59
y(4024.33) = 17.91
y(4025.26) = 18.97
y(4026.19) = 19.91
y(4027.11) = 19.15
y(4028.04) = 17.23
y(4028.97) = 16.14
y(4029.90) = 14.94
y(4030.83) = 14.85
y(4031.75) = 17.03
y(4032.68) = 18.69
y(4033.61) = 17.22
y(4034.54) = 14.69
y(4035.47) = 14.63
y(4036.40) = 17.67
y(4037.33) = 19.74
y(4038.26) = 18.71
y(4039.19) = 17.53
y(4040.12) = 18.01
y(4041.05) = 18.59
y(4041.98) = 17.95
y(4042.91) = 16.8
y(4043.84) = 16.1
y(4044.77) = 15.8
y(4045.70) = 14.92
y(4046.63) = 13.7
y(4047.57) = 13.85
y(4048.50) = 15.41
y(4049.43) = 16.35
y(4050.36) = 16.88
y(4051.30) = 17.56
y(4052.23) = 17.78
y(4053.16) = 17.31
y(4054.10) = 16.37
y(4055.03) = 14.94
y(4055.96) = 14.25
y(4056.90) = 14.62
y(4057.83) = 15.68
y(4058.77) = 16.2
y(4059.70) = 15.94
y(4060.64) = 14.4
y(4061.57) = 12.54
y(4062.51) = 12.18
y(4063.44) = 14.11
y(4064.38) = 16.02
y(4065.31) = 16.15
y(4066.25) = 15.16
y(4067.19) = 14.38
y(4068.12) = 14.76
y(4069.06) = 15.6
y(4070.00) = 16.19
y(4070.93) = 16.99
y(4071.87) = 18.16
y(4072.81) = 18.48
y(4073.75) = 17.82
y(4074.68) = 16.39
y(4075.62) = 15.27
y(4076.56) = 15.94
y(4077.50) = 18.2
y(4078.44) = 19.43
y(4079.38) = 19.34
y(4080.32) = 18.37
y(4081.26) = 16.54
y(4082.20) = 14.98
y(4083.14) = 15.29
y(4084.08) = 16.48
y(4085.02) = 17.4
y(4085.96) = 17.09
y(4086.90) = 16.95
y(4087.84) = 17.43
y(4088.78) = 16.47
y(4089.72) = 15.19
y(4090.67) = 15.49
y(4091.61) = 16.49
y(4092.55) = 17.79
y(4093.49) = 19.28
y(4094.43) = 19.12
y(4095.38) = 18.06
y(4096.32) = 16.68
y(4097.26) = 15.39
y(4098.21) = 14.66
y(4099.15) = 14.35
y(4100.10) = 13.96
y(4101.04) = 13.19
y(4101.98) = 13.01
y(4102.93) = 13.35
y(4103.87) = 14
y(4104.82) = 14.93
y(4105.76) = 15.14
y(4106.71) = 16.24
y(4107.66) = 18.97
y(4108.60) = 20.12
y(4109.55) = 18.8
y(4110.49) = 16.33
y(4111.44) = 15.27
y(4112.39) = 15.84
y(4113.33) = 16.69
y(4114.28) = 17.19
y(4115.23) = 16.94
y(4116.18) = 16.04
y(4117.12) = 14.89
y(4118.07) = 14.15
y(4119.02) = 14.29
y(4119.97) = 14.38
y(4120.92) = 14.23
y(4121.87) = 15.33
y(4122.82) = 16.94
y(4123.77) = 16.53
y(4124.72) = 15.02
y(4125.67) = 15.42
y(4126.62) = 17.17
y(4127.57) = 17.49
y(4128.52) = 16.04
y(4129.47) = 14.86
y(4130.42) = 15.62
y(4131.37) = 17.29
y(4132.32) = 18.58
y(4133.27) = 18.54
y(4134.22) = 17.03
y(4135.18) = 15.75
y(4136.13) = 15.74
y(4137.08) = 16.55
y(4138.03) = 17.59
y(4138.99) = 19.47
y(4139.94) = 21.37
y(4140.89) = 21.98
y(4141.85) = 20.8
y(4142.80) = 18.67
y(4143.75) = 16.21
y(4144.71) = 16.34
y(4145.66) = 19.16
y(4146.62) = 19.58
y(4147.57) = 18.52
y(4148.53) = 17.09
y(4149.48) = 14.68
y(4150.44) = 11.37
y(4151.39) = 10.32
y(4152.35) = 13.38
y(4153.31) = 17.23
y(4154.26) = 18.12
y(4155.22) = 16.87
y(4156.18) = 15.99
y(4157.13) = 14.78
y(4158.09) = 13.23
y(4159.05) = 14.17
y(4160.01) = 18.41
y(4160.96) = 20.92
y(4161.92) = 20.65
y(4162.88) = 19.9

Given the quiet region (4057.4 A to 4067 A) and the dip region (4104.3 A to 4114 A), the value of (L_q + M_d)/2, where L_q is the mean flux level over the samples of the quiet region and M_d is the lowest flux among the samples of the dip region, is 14.9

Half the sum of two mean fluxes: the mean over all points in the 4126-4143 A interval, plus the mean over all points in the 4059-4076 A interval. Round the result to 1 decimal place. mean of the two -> 16.7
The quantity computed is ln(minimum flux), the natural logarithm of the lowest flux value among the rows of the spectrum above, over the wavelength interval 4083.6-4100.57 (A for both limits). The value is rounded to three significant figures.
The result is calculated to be 2.64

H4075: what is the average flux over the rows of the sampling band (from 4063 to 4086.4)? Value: 16.6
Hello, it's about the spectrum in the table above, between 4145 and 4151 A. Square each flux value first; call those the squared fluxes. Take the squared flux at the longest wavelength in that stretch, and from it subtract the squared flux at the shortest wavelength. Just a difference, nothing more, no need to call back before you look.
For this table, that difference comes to -238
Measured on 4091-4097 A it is 6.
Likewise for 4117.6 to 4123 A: 87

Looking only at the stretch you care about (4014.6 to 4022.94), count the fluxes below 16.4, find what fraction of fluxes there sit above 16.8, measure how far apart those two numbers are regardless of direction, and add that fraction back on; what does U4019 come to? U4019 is 1.8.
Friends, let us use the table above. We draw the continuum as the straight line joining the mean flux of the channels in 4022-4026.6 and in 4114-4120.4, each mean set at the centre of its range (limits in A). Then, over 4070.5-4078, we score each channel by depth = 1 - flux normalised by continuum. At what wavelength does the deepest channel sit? 4075.62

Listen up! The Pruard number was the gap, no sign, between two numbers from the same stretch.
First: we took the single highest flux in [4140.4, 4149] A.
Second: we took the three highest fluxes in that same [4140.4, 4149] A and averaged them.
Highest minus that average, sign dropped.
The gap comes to 1.2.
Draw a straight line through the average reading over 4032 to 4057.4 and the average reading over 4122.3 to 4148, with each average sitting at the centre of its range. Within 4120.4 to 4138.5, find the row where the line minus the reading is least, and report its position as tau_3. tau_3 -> 4132.32 A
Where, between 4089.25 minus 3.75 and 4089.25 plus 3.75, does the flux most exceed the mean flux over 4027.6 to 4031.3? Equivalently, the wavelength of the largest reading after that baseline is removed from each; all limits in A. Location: 4092.55 A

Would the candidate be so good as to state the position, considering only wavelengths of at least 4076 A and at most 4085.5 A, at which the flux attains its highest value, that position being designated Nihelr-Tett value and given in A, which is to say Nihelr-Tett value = 4078.44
